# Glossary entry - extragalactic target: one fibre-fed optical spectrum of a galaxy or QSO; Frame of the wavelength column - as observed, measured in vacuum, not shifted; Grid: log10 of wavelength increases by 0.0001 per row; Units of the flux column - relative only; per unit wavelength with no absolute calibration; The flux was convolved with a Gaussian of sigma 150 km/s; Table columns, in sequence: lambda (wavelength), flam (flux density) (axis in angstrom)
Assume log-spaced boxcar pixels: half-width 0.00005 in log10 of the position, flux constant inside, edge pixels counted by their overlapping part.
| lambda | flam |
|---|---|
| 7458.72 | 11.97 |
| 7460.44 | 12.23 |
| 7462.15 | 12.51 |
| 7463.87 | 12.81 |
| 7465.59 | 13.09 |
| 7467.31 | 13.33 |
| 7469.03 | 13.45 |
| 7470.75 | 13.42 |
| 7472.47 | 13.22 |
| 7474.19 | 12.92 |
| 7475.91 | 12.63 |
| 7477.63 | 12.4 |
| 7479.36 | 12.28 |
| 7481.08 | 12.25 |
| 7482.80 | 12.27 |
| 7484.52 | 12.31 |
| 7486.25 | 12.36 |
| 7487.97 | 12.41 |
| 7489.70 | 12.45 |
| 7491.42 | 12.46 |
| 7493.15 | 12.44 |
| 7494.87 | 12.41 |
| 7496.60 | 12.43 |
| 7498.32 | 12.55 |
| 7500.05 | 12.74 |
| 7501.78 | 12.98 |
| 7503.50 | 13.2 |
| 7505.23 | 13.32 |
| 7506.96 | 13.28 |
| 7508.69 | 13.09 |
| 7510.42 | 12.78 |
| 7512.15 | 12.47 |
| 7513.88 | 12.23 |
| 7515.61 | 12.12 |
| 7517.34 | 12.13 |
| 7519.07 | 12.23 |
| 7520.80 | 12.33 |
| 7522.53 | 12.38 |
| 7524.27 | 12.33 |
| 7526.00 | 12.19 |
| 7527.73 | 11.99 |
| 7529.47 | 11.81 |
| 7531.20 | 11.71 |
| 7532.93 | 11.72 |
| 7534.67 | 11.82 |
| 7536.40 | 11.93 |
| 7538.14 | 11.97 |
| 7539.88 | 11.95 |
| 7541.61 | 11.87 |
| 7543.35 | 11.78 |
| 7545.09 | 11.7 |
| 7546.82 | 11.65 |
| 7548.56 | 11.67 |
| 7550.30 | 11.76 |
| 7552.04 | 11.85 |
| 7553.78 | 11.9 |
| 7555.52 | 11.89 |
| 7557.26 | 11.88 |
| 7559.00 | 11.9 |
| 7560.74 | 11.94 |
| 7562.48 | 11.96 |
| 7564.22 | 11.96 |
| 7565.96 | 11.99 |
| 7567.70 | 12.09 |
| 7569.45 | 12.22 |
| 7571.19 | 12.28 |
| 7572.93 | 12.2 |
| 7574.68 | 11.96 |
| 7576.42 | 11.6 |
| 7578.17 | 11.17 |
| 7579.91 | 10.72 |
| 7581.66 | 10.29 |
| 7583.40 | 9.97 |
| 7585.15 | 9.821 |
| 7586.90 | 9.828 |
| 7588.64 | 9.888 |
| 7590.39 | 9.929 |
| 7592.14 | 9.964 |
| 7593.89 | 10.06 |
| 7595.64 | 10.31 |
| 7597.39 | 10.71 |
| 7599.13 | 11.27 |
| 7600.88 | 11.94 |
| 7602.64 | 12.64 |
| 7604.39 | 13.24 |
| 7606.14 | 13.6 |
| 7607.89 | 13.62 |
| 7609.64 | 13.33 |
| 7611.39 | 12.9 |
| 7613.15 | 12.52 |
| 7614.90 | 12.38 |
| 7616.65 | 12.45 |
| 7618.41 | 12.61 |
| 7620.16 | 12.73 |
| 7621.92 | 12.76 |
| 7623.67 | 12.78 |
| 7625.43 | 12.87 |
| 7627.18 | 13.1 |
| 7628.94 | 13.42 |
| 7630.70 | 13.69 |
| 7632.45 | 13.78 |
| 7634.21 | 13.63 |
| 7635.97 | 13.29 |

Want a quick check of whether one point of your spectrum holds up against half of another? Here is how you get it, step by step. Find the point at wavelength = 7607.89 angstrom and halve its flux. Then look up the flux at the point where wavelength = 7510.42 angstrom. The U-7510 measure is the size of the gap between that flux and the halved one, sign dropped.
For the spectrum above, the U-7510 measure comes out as 5.97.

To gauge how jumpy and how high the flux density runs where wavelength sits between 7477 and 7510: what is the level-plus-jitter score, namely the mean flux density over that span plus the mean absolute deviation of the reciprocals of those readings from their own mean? 12.6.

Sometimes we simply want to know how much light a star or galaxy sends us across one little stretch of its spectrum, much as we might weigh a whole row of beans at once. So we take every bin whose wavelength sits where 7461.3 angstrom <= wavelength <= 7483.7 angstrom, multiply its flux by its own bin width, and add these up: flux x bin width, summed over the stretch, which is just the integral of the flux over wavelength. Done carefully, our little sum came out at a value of 287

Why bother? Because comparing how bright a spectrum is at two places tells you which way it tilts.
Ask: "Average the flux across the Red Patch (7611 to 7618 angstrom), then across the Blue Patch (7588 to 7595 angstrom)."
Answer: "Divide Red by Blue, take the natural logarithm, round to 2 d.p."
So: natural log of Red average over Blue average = 0.23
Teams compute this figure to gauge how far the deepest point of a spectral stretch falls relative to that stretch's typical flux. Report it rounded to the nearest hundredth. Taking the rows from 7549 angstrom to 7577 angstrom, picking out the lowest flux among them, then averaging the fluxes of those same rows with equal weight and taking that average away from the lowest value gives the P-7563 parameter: -0.36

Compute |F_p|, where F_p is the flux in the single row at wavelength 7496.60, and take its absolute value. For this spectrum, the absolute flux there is 12.4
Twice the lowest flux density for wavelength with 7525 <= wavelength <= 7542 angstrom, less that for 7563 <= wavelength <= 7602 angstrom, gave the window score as 13.6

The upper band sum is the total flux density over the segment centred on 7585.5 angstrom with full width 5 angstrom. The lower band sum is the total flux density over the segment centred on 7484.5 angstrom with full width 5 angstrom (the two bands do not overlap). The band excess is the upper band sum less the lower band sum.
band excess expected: -7.3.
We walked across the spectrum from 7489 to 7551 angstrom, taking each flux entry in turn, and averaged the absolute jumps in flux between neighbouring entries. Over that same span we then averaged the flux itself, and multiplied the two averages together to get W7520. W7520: 1.3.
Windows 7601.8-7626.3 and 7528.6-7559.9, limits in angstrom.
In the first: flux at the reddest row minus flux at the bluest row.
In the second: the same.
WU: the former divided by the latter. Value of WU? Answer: 2.6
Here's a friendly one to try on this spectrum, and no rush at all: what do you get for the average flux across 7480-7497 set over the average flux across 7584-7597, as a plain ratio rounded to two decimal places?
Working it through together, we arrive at 1.24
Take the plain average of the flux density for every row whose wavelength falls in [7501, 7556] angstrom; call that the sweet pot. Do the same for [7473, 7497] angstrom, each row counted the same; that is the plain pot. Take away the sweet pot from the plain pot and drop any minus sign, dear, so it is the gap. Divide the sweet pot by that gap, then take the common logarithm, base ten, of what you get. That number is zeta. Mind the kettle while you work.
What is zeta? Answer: 1.7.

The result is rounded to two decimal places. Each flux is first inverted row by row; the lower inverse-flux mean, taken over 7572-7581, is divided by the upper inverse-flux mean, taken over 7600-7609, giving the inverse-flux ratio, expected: 1.13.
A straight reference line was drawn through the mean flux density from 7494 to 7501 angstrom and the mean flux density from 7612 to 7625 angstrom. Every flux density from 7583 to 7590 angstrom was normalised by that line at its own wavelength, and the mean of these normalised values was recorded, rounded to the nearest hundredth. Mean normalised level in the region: 0.78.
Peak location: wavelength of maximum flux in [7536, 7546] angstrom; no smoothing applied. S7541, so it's 7538.14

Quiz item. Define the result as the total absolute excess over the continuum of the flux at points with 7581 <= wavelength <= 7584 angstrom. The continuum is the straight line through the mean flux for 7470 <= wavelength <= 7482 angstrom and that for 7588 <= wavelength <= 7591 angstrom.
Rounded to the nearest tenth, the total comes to 0.3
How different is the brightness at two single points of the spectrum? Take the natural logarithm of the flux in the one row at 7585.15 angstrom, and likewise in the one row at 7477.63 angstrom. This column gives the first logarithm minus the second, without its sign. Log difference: 0.23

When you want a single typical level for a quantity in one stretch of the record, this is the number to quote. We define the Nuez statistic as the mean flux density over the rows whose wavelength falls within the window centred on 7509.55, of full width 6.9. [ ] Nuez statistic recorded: 12.9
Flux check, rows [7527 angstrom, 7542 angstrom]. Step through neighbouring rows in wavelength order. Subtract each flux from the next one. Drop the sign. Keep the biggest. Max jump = 0.18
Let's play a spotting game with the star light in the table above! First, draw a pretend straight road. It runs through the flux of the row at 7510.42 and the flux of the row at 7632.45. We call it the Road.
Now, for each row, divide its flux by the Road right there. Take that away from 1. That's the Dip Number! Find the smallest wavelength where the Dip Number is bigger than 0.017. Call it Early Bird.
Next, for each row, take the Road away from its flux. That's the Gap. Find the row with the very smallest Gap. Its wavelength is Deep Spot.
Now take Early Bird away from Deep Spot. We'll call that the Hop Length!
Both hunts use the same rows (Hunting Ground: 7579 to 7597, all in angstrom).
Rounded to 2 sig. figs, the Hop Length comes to 7.0 angstrom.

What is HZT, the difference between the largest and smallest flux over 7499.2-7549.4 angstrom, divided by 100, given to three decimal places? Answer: 0.017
